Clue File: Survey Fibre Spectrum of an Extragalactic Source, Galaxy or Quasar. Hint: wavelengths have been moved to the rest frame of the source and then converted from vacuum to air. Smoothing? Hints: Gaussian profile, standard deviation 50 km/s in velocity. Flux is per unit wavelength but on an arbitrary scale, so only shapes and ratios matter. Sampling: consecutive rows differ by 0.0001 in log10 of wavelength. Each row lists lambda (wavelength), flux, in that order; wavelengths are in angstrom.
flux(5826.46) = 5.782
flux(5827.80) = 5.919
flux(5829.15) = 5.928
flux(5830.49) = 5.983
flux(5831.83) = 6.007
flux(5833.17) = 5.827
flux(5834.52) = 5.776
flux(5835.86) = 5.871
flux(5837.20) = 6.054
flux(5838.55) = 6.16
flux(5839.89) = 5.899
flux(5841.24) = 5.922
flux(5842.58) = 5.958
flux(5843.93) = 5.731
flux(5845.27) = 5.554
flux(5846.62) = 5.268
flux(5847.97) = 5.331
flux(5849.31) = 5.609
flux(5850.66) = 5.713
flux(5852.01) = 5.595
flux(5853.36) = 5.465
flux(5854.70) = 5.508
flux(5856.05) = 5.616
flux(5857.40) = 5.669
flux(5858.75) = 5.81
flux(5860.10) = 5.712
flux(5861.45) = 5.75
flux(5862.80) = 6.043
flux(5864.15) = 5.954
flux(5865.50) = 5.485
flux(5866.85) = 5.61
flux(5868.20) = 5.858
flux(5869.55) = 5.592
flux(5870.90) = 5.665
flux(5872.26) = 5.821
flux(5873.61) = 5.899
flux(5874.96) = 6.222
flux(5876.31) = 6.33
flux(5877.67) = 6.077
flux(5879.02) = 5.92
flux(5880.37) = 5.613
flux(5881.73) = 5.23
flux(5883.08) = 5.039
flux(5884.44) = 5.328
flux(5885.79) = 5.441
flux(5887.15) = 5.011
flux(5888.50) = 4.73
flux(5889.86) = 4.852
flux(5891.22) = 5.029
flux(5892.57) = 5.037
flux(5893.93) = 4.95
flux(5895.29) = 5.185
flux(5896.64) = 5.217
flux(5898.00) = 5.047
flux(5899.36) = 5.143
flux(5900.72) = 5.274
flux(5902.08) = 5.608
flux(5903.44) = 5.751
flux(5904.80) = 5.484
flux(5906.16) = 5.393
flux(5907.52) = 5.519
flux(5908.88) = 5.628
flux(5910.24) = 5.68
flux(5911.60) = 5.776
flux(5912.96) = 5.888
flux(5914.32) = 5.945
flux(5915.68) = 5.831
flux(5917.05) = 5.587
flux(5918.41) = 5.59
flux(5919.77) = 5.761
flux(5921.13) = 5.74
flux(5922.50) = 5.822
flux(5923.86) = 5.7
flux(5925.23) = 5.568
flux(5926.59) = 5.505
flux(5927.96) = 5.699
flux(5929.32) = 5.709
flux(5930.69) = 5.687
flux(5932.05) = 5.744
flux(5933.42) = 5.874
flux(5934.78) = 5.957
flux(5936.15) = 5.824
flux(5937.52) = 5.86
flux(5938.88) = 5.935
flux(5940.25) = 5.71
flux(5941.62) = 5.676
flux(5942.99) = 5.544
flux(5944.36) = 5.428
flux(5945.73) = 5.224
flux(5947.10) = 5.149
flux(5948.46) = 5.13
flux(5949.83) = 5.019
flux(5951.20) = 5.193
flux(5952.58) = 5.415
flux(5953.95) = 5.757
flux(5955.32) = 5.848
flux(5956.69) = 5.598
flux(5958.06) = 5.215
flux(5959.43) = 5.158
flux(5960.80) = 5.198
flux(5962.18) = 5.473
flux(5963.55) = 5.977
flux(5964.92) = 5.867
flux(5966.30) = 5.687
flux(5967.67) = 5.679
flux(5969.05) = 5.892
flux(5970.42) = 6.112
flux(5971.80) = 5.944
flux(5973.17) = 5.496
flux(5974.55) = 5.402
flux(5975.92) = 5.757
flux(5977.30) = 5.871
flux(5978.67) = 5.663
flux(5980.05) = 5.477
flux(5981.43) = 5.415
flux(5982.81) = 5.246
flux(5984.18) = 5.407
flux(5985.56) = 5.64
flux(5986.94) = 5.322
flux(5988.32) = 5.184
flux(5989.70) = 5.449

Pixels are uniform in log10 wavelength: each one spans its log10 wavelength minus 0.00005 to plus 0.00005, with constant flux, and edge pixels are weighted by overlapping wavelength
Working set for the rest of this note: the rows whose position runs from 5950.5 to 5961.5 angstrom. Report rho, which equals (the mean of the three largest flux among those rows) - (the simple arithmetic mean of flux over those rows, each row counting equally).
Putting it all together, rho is 0.31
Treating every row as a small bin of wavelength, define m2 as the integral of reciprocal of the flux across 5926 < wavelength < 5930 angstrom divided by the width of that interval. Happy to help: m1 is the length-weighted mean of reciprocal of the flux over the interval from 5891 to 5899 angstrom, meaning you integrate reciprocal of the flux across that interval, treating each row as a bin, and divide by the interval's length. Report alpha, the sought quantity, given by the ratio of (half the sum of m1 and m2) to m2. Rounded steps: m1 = 0.197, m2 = 0.177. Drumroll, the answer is 1.06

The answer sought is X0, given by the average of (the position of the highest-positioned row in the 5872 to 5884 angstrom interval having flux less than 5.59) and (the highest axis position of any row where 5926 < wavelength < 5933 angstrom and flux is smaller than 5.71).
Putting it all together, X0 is 5906.9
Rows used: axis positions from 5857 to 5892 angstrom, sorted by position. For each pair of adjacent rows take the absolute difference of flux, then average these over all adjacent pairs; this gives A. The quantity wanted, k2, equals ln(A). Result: -1.6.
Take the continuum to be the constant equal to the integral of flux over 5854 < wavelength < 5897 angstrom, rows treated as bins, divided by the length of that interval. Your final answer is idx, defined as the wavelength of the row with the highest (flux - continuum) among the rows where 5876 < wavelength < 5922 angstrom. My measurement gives 5876.31 angstrom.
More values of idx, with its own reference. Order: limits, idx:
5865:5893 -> 5876.31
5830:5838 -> 5837.20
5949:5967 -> 5963.55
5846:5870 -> 5862.80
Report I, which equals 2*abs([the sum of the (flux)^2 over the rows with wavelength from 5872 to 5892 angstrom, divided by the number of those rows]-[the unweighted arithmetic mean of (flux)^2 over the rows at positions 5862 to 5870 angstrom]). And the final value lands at 5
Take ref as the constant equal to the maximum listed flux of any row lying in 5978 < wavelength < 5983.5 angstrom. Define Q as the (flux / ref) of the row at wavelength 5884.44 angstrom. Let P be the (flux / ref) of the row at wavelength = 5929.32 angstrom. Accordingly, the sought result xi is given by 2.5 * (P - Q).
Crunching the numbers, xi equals 0.17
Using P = 1.01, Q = 0.94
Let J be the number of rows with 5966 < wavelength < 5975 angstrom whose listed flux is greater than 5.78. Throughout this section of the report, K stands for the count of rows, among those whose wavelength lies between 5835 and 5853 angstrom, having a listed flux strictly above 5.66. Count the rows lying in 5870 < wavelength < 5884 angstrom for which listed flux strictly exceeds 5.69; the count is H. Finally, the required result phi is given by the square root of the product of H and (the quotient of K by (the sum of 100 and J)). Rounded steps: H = 6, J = 3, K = 8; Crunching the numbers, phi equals 0.7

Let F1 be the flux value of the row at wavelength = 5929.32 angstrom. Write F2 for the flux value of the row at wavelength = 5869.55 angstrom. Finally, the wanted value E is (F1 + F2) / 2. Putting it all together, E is 5.65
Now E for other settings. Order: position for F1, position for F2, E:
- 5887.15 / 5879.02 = 5.47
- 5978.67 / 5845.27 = 5.61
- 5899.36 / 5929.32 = 5.43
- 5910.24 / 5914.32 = 5.81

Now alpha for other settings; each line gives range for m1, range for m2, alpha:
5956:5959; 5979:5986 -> 1.01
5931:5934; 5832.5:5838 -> 1.01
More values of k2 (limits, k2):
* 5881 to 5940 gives -2.0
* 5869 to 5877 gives -1.9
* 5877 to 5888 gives -1.3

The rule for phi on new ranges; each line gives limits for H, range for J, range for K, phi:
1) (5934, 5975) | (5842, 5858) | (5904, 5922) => 0.9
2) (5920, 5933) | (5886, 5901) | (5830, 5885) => 1.2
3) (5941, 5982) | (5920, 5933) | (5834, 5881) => 1.4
